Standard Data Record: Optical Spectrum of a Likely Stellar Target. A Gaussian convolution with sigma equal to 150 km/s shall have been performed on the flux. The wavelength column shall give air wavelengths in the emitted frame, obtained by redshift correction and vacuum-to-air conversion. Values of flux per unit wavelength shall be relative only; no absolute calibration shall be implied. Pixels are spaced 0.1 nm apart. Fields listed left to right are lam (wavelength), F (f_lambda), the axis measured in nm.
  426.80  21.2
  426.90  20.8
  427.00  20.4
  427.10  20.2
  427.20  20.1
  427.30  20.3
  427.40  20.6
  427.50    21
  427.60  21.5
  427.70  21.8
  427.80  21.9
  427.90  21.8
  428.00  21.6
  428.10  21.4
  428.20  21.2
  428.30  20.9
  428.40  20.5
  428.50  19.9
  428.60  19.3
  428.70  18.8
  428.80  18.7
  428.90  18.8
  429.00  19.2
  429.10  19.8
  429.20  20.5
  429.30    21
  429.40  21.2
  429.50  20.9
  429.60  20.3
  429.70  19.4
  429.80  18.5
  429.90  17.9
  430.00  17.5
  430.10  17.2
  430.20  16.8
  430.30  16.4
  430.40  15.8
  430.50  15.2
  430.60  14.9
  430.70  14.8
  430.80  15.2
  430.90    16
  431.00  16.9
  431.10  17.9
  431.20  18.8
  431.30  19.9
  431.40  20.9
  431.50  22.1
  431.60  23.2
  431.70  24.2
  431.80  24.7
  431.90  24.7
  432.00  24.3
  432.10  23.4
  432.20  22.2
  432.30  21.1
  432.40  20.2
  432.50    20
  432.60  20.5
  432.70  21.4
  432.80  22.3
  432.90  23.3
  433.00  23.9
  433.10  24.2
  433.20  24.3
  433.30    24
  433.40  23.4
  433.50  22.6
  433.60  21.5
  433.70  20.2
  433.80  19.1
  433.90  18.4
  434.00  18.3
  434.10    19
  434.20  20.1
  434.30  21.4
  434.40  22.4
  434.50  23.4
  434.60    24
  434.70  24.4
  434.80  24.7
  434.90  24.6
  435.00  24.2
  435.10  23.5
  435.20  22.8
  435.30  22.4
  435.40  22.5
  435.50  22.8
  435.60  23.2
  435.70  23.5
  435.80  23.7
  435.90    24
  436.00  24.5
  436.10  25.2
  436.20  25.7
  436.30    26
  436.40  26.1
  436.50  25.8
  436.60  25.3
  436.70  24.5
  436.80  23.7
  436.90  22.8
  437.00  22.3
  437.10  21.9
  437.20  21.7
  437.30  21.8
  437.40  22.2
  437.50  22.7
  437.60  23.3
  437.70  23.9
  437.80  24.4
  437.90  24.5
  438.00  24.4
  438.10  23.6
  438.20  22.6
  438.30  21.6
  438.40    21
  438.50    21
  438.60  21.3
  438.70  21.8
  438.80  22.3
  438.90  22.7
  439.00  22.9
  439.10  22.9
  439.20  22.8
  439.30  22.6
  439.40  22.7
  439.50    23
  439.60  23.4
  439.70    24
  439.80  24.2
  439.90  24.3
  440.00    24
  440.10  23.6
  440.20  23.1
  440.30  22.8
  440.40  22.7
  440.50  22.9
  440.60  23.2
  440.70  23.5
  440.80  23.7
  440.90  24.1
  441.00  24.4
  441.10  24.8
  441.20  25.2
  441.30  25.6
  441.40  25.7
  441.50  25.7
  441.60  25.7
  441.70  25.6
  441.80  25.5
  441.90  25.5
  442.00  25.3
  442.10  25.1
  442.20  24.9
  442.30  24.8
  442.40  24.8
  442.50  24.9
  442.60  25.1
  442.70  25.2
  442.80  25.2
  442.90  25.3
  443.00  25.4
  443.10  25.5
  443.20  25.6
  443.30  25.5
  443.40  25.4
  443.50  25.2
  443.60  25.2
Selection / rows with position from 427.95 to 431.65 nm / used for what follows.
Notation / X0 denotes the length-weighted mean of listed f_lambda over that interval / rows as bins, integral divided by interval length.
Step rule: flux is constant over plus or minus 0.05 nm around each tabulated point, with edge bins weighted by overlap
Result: 18.9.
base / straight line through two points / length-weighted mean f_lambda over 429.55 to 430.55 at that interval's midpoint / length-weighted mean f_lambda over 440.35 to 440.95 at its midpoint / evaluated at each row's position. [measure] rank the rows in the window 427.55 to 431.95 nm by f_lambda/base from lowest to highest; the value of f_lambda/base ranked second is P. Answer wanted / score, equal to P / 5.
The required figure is 0.167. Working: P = 0.84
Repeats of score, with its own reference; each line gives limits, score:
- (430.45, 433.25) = 0.167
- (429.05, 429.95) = 0.213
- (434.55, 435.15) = 0.239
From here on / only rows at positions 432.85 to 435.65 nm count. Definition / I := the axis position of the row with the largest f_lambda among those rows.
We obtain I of 434.80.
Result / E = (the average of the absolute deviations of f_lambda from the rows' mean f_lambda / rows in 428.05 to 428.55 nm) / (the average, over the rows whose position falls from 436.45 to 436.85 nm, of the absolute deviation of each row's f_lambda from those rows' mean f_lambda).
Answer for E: 0.6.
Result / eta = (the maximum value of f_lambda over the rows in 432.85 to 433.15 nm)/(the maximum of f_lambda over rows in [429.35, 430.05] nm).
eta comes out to 1.14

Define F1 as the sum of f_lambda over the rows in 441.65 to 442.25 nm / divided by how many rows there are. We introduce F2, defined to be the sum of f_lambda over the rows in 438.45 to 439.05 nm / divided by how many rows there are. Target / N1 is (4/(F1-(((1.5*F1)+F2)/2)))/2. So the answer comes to -0.43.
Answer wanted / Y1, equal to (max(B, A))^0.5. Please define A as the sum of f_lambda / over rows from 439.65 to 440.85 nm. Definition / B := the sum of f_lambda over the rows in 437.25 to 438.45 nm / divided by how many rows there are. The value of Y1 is 16.8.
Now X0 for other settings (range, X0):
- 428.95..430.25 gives 19.2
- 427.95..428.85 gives 20.3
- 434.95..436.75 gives 24.2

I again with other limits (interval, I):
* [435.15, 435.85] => 435.80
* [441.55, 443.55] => 441.60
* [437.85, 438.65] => 437.90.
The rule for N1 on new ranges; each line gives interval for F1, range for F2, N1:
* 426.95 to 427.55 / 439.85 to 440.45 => -0.30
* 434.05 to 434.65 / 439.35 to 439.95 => -0.31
